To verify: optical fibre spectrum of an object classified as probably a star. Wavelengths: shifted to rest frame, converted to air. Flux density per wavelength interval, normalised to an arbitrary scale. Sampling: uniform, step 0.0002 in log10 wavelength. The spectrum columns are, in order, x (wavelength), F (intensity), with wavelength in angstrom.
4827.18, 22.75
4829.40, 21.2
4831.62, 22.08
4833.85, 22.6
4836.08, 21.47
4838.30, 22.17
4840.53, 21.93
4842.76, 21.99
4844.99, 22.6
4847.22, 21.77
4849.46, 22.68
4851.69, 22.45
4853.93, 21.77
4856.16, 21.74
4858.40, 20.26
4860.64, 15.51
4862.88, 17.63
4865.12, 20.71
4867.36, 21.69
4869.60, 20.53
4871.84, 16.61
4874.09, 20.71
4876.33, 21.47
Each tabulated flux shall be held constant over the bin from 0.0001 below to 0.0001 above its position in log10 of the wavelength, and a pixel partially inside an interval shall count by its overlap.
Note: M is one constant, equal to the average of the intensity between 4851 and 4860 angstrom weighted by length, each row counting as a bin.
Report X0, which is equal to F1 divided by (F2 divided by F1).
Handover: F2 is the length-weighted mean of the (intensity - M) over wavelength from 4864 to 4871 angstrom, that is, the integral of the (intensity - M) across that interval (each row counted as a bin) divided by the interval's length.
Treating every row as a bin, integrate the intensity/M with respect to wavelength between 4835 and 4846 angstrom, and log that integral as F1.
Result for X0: -346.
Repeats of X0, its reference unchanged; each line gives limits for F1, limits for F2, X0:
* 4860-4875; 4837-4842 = 218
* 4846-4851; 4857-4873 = -13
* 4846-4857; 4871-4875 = -53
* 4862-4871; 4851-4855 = 81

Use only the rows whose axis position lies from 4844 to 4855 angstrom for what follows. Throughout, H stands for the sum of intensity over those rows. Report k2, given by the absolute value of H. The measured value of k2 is 111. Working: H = 111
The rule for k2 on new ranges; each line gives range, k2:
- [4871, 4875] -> 37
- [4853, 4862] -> 79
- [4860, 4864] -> 33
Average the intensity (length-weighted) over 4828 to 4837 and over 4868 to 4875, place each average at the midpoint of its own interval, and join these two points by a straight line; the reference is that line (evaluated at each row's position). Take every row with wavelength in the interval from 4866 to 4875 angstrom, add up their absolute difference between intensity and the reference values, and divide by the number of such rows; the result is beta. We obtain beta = 1.8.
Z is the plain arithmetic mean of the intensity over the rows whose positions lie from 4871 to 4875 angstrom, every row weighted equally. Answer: 18.7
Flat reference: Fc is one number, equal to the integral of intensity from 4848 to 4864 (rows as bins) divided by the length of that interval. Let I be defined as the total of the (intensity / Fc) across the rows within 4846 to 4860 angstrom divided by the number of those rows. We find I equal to 1.07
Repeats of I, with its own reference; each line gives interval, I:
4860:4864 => 0.82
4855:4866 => 0.94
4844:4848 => 1.09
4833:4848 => 1.09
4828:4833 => 1.07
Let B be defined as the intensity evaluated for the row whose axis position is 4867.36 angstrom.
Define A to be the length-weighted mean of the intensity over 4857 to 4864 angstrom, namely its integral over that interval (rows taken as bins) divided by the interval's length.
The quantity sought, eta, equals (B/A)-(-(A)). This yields 19.1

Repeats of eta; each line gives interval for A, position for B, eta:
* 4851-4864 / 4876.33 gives 20.9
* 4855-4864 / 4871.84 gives 19.7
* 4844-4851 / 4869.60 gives 23.3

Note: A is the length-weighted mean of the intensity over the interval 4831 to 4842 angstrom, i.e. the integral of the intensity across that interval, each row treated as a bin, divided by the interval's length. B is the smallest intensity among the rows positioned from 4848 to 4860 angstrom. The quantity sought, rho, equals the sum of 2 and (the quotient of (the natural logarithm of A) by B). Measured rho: 2.153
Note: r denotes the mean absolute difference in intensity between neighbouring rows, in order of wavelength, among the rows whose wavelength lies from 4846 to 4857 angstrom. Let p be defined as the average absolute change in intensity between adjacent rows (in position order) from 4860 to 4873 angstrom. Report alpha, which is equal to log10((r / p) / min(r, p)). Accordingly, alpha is -0.35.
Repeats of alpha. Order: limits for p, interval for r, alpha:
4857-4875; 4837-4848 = -0.46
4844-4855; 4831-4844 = 0.18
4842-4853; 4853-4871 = 0.67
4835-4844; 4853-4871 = 1.24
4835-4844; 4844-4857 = 0.68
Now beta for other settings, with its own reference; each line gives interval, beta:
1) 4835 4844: 0.5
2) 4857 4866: 2.0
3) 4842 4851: 1.2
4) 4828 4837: 0.5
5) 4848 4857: 1.6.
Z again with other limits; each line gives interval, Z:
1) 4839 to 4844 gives 22.0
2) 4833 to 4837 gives 22.0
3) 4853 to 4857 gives 21.8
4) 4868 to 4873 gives 18.6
